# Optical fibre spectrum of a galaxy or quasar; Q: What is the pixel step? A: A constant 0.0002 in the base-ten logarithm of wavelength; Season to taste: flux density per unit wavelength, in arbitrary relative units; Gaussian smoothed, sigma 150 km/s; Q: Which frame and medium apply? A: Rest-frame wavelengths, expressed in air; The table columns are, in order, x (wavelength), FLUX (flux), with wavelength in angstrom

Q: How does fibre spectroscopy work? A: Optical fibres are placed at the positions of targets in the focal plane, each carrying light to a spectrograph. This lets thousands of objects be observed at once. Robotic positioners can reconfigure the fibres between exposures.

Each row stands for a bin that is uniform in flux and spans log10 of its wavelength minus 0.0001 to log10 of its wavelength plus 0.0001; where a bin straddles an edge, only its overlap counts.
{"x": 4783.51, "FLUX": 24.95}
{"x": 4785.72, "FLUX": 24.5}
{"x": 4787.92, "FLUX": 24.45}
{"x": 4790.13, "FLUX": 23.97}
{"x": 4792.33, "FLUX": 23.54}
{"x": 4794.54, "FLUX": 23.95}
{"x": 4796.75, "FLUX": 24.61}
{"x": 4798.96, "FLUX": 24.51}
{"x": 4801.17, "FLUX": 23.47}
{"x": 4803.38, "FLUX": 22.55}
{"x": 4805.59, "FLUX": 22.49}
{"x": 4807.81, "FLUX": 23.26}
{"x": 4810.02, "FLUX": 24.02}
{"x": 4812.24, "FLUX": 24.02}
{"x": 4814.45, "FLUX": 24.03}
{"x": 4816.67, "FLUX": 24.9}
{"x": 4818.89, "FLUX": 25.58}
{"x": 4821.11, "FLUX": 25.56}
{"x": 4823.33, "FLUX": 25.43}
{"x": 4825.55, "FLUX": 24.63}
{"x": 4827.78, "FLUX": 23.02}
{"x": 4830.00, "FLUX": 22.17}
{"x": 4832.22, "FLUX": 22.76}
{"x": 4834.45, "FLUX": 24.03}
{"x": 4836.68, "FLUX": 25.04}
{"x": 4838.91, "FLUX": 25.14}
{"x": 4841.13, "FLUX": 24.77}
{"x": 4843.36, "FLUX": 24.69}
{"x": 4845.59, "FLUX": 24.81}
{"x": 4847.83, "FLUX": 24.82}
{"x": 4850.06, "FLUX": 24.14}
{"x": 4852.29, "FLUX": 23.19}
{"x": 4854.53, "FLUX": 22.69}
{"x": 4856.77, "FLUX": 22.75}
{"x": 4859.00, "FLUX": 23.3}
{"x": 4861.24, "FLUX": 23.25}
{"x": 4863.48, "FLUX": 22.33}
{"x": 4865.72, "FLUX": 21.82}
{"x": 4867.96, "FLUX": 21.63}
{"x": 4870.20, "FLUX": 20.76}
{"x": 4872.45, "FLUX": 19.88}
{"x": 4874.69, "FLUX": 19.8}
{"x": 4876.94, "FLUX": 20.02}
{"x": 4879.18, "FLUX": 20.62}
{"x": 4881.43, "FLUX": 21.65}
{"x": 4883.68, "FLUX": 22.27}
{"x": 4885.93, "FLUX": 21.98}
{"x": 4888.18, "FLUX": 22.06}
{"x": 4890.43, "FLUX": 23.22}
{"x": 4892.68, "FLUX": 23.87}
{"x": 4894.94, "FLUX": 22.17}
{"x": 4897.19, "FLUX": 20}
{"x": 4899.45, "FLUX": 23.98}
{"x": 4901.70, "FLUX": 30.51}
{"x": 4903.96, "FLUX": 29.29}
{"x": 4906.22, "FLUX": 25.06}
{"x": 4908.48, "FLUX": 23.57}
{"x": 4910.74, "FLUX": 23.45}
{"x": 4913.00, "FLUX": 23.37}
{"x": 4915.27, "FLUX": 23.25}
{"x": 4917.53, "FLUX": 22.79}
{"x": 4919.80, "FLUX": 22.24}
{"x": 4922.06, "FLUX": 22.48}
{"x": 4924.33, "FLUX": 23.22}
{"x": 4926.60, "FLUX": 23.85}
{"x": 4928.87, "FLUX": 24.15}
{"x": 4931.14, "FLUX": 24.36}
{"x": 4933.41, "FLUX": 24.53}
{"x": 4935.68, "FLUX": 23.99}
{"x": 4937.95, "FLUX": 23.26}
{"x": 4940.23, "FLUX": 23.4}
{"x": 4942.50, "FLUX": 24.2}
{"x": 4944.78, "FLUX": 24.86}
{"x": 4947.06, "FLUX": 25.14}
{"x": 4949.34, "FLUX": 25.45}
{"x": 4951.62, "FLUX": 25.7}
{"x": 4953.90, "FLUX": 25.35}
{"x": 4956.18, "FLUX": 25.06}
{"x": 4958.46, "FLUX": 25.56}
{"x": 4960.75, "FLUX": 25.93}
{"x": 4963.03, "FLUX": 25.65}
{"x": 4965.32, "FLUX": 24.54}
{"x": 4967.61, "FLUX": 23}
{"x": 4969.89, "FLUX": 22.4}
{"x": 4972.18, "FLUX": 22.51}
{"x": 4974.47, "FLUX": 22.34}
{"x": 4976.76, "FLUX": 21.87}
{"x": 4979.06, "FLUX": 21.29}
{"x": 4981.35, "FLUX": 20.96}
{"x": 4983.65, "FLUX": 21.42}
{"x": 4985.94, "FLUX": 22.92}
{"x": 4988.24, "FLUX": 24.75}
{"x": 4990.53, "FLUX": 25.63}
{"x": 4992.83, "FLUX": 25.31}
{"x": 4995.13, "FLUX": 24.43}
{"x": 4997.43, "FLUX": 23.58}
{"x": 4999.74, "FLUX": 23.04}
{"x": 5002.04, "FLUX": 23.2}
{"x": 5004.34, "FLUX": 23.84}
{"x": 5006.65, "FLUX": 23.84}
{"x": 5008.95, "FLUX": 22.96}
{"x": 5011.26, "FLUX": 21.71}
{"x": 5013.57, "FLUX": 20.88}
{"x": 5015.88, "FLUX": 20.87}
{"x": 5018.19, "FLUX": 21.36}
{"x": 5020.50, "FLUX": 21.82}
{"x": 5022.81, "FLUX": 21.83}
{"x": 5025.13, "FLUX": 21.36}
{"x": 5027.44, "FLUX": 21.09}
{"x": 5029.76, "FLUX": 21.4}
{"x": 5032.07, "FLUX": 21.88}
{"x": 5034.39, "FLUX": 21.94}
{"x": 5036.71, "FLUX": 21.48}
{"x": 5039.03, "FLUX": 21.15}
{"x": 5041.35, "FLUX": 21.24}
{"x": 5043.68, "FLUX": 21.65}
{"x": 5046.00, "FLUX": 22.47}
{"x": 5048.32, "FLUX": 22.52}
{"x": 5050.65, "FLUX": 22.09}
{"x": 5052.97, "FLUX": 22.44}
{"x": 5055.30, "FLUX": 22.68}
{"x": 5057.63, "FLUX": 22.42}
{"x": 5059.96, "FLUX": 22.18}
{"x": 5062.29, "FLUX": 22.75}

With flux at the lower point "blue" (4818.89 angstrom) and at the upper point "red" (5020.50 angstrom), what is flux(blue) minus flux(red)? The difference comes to 4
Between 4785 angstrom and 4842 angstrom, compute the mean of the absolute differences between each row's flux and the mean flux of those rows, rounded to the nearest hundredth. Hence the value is 0.77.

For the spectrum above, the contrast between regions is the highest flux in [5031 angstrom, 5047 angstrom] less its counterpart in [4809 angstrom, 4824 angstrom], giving -3.1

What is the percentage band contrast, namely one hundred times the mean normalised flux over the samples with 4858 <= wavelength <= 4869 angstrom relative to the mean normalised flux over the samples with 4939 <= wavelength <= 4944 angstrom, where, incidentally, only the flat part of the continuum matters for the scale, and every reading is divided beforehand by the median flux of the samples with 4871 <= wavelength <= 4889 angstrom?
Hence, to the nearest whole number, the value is 94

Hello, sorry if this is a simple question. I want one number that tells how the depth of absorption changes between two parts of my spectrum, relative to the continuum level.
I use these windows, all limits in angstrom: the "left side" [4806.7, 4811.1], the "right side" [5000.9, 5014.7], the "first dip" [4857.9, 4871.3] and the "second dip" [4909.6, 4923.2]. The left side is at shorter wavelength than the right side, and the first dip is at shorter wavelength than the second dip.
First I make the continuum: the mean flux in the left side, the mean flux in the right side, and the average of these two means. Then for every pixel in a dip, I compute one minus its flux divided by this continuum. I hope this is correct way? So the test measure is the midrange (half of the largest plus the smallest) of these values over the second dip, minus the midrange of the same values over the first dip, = -0.035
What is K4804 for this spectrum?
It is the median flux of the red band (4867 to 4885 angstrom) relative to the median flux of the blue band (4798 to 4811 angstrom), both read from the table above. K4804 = 0.89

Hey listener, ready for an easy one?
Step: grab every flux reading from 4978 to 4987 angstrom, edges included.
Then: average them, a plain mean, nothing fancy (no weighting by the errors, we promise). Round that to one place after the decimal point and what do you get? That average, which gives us 21.6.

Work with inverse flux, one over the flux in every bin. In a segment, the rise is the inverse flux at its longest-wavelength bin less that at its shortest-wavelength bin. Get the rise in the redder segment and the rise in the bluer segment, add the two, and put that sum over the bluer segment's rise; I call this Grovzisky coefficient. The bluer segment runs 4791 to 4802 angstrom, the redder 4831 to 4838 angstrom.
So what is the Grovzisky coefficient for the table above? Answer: -31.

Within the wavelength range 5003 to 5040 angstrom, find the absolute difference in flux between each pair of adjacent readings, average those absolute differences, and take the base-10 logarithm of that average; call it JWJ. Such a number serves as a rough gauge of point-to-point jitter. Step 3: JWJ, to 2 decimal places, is -0.38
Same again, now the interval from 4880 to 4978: -0.05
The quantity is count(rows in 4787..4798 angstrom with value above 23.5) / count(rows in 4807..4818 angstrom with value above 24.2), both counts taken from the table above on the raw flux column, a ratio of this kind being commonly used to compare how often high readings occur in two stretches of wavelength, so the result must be 5.0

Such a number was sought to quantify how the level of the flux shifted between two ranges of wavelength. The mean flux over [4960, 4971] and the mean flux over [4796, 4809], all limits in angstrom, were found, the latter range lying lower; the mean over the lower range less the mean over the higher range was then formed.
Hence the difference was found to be -0.8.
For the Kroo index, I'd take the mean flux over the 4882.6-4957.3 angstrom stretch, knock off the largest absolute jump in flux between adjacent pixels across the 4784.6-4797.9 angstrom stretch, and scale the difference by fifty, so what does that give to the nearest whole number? 1167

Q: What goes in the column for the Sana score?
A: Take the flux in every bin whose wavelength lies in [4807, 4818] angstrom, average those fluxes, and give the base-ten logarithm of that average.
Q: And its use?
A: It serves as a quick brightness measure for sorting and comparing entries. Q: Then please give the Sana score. 1.38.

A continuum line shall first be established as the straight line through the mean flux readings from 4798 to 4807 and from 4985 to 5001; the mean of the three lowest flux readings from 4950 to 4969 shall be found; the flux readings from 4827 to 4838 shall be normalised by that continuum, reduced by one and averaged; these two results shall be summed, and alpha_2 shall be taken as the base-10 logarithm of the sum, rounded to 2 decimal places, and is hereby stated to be 1.38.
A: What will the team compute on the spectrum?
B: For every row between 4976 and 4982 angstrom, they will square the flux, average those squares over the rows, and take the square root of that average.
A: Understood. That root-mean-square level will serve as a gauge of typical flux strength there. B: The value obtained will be 21.4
